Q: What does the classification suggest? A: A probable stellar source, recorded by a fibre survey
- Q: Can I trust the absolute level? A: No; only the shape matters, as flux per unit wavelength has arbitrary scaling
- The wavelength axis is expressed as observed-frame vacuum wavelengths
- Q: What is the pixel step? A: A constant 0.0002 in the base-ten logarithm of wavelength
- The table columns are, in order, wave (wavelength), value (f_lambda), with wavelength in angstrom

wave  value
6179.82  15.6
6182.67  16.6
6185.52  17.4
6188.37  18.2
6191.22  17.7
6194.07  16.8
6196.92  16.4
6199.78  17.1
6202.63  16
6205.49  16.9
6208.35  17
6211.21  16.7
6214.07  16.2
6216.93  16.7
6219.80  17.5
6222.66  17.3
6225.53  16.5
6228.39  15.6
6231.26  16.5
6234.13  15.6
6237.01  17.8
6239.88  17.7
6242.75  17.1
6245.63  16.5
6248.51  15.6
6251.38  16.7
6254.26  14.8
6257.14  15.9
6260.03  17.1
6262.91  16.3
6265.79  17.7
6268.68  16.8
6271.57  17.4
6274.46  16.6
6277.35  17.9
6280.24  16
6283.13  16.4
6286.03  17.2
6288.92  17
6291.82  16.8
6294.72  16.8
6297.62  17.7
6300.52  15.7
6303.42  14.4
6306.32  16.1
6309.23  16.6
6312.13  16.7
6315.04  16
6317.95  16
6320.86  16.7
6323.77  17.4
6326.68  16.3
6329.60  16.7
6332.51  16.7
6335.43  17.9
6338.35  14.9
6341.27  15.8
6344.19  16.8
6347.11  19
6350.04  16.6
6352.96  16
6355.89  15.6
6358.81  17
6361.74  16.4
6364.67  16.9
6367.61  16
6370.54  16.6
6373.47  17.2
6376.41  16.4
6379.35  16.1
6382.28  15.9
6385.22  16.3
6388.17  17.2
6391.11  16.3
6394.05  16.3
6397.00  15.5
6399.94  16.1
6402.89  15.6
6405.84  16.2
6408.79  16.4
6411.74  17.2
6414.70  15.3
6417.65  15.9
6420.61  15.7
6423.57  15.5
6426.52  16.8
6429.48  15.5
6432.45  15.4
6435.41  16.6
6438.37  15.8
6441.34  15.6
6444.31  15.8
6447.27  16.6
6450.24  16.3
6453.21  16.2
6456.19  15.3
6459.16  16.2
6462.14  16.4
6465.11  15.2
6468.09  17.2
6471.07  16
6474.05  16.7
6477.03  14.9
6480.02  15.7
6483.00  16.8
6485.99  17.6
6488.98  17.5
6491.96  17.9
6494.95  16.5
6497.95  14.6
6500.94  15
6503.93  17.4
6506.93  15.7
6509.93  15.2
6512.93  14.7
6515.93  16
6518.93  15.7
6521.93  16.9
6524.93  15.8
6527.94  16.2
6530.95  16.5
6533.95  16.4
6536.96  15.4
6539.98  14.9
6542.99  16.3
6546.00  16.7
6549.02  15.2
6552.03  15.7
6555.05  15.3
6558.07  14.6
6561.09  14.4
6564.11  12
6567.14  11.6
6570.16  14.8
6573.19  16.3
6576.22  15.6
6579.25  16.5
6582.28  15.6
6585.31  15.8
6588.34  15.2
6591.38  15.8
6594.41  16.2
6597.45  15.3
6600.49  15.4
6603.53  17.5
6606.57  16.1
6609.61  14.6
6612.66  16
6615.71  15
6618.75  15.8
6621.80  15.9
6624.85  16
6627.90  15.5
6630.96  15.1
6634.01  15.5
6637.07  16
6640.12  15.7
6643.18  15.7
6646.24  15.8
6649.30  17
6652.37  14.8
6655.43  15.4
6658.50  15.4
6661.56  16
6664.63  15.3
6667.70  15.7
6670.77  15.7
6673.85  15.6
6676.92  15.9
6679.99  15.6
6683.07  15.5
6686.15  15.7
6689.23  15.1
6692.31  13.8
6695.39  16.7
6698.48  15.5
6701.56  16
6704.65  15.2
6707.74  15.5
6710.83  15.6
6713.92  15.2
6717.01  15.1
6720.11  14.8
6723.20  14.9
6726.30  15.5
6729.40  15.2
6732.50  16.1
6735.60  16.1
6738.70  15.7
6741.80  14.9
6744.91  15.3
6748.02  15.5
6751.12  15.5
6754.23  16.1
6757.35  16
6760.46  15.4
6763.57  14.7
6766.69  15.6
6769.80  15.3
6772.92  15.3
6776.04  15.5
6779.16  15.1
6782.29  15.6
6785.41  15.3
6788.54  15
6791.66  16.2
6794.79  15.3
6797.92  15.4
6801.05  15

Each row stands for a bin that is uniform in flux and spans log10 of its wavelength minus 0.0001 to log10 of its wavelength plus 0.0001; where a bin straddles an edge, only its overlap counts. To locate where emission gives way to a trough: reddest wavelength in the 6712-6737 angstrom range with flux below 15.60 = 6729.40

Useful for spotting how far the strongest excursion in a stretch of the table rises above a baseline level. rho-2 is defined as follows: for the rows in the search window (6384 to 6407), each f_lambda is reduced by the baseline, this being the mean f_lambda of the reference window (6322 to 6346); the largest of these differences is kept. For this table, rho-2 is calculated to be 0.6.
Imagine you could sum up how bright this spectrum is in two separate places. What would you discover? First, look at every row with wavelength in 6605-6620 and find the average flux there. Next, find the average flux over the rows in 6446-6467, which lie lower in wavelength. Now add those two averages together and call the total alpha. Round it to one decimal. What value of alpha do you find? 31.5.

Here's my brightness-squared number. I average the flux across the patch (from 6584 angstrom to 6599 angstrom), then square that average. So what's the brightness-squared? 245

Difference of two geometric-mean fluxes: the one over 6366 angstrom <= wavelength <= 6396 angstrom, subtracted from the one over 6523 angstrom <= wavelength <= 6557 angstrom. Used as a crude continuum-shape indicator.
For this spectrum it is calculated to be -0.6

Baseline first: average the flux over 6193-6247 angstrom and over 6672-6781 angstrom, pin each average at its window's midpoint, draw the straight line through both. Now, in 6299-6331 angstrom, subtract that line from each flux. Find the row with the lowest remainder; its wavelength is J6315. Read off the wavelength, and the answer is 6303.42 angstrom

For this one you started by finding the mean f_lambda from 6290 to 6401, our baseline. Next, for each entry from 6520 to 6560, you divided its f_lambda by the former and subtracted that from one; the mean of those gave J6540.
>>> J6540 0.04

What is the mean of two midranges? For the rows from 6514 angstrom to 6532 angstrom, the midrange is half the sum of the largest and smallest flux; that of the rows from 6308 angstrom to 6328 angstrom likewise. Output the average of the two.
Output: 16.5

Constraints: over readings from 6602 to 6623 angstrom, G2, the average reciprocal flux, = 0.0633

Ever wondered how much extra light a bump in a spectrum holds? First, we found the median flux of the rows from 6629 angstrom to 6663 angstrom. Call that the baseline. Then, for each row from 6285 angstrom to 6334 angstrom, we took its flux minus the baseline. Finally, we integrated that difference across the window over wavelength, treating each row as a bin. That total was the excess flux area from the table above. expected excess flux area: 40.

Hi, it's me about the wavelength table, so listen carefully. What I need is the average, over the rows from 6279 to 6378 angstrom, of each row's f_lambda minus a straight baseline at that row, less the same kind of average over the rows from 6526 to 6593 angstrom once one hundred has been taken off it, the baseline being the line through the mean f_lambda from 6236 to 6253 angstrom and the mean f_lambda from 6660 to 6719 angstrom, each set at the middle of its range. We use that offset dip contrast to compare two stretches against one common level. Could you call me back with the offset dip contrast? 100.5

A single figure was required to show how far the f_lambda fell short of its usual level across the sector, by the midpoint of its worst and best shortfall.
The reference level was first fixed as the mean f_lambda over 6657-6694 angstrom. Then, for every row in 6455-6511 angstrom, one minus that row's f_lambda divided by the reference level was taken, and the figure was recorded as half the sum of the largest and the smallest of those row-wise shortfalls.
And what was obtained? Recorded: -0.05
